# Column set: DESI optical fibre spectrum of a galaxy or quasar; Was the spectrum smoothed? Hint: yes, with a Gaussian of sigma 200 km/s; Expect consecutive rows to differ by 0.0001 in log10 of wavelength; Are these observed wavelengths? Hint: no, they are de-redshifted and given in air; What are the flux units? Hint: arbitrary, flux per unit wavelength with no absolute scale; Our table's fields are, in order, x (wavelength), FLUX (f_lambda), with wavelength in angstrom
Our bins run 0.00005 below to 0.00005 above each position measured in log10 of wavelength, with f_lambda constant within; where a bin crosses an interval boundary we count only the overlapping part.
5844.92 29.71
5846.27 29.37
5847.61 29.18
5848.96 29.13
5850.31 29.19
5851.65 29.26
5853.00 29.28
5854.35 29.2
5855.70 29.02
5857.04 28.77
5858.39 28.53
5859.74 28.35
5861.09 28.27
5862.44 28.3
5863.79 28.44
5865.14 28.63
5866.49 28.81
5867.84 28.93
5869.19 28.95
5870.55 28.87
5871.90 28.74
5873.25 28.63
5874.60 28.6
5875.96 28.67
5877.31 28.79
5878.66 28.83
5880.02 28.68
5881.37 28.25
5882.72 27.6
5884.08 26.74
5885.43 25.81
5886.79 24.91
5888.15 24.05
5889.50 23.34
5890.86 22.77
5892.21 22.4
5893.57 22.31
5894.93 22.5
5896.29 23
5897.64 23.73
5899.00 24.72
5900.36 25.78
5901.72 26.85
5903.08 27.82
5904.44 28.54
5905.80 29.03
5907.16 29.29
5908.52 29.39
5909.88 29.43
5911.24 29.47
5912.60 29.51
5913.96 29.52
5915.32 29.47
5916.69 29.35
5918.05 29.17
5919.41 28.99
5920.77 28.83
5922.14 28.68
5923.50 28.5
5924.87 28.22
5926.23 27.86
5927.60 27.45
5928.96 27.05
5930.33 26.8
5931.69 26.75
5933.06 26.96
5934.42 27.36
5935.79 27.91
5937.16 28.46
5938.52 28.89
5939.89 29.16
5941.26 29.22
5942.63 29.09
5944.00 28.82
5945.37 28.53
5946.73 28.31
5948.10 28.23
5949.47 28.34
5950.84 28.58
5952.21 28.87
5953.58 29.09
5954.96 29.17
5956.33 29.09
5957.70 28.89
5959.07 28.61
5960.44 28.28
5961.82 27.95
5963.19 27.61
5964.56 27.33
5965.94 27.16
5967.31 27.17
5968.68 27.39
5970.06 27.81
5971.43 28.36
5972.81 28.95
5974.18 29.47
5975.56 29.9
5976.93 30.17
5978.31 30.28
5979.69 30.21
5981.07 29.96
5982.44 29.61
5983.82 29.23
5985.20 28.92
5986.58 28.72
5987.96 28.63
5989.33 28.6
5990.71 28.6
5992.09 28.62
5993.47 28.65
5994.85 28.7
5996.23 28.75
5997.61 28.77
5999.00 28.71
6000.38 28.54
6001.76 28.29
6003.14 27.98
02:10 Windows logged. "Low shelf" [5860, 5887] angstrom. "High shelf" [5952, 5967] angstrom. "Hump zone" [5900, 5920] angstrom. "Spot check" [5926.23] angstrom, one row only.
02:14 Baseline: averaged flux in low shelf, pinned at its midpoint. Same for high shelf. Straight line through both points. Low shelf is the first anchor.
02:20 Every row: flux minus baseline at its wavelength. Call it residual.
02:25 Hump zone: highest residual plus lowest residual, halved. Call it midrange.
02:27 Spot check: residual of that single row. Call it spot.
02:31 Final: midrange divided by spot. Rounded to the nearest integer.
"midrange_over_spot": 1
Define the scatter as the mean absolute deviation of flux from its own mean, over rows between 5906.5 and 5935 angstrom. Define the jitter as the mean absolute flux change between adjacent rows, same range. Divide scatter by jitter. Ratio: 4.9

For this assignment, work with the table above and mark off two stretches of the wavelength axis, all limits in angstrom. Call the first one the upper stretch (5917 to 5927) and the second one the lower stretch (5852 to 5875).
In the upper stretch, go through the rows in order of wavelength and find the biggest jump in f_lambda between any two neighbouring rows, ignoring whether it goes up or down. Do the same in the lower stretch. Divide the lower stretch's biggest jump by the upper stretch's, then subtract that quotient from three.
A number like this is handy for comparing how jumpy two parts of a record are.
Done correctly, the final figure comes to 2.3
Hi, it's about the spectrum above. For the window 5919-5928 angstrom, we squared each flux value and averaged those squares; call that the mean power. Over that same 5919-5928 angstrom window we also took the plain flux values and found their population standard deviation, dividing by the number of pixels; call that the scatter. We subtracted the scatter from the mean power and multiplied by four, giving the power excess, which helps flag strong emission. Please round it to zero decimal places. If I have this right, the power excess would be 3216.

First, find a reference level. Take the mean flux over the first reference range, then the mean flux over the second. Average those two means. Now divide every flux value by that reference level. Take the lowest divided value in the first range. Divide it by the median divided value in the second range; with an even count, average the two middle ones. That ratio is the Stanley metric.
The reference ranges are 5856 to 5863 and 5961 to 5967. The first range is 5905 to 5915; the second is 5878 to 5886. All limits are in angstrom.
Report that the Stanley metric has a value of 1.04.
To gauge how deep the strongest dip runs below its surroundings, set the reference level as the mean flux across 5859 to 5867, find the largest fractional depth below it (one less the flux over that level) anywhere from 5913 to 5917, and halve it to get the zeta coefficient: -0.016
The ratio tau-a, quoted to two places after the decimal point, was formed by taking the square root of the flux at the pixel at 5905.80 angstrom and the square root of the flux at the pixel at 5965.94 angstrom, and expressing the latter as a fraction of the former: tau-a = 0.97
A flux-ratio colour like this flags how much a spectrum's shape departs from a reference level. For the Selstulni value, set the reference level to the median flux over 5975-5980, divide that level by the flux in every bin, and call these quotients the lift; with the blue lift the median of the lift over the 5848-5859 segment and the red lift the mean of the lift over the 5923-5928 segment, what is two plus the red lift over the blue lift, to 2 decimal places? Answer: 3.04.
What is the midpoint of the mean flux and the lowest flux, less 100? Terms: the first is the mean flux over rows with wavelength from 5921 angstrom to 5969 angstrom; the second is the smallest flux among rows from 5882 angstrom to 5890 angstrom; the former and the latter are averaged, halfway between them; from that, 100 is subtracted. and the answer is -74.2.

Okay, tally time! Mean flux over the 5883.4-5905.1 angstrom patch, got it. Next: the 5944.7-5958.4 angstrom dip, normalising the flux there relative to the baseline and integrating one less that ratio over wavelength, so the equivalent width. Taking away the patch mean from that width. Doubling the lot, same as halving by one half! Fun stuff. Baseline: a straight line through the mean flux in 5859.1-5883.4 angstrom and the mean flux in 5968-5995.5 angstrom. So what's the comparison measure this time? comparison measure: -49.2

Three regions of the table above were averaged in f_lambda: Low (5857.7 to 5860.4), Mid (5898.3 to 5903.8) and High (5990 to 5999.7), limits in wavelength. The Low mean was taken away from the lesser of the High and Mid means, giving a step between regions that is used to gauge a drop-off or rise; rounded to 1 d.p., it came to -2.1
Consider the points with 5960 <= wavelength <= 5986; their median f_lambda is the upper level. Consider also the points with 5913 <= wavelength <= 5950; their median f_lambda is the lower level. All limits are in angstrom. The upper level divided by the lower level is 1.01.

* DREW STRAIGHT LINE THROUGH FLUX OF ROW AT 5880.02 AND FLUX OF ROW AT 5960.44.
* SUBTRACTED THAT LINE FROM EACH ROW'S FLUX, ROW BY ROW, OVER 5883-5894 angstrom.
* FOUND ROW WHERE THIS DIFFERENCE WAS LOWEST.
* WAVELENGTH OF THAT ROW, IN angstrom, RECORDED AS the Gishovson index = 5893.57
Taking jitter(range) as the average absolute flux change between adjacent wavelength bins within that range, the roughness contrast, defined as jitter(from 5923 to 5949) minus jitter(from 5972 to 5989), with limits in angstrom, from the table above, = 0.019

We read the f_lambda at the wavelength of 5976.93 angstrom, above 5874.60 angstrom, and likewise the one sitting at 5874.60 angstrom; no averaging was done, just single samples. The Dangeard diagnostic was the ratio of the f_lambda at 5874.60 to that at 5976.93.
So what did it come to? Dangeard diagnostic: 0.948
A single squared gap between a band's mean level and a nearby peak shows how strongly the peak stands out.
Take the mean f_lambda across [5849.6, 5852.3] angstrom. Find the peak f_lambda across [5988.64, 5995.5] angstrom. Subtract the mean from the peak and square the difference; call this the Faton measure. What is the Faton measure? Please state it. 0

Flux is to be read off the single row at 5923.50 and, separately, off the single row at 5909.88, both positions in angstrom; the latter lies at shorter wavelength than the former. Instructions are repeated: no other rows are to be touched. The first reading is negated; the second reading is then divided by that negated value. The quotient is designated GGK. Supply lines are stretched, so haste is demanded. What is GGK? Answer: -1.03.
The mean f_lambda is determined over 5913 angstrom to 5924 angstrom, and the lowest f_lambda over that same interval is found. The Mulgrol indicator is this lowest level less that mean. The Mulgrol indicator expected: -0.6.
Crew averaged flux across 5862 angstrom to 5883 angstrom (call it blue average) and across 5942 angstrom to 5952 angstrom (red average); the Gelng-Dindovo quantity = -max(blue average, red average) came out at -28.6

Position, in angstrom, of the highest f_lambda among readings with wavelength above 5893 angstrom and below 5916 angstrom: 5913.96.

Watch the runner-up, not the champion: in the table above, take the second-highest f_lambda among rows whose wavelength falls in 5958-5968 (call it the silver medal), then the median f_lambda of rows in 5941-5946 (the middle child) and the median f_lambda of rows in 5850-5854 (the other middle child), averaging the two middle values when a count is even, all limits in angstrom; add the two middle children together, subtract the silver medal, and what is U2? 29.9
